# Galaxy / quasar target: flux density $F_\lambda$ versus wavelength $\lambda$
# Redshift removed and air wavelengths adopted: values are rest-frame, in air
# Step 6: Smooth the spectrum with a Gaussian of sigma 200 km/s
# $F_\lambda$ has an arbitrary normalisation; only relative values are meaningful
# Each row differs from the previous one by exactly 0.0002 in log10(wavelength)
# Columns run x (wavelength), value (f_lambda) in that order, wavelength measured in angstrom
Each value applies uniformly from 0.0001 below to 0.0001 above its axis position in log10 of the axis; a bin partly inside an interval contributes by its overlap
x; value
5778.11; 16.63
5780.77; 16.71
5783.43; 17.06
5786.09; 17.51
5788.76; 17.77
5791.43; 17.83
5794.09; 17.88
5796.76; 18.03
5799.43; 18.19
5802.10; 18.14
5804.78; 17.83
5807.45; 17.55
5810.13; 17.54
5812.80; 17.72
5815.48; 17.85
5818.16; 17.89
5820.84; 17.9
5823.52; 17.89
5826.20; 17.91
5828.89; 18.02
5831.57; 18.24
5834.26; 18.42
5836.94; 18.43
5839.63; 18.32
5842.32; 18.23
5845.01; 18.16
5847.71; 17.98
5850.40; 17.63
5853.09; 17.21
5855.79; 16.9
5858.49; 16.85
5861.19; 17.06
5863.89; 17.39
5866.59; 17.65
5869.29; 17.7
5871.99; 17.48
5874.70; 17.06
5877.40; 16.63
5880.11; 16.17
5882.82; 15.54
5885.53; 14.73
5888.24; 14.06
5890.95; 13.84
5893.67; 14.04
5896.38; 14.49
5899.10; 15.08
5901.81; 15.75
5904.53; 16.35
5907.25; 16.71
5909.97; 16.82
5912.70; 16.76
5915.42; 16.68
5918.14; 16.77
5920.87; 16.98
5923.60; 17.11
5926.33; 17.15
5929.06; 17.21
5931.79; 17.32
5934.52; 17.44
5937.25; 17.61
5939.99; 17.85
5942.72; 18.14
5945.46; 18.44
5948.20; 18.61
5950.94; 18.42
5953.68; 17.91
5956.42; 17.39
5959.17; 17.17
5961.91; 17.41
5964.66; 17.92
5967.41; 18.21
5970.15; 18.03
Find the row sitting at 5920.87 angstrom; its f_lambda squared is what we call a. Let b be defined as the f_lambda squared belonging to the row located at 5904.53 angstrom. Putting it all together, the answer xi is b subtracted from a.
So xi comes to 21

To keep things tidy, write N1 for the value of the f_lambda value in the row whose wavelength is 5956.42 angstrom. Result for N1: 17.39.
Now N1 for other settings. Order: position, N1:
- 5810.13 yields 17.54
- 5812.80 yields 17.72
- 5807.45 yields 17.55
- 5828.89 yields 18.02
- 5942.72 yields 18.14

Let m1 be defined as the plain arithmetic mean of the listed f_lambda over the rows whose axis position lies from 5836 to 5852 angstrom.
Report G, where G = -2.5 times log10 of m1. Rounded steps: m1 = 18.1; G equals -3.15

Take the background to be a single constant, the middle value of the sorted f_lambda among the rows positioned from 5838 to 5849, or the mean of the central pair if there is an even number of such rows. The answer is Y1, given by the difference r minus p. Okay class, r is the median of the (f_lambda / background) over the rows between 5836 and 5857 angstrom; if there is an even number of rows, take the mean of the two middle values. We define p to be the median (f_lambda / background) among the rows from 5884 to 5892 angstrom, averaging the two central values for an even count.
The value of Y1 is 0.22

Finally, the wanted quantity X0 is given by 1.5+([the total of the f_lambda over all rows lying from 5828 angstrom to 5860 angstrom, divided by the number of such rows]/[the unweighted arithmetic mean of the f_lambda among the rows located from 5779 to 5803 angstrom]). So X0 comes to 2.51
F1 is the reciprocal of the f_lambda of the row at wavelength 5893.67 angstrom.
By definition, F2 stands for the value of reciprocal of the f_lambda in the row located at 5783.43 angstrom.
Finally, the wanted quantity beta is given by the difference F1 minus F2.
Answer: 0.013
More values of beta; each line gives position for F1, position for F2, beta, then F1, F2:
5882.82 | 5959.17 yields 0.006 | 0.0644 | 0.0582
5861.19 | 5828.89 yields 0.003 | 0.0586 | 0.0555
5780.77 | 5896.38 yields -0.009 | 0.0598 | 0.0690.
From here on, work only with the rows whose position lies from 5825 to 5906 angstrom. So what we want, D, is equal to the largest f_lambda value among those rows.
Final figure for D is 18.43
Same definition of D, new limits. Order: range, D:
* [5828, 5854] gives 18.43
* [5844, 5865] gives 18.16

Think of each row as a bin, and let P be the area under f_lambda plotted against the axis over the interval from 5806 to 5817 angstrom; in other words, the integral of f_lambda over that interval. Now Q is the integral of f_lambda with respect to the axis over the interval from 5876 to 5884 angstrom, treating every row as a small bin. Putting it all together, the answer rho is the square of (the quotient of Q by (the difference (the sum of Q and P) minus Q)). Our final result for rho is 0.4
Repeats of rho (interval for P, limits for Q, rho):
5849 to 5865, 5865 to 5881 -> 1.0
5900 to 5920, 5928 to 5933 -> 0.1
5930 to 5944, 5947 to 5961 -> 1.0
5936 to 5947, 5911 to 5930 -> 2.6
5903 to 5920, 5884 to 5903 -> 1.0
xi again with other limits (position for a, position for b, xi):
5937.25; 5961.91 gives 7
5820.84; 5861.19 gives 29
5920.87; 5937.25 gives -22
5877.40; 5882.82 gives 35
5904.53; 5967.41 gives -64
